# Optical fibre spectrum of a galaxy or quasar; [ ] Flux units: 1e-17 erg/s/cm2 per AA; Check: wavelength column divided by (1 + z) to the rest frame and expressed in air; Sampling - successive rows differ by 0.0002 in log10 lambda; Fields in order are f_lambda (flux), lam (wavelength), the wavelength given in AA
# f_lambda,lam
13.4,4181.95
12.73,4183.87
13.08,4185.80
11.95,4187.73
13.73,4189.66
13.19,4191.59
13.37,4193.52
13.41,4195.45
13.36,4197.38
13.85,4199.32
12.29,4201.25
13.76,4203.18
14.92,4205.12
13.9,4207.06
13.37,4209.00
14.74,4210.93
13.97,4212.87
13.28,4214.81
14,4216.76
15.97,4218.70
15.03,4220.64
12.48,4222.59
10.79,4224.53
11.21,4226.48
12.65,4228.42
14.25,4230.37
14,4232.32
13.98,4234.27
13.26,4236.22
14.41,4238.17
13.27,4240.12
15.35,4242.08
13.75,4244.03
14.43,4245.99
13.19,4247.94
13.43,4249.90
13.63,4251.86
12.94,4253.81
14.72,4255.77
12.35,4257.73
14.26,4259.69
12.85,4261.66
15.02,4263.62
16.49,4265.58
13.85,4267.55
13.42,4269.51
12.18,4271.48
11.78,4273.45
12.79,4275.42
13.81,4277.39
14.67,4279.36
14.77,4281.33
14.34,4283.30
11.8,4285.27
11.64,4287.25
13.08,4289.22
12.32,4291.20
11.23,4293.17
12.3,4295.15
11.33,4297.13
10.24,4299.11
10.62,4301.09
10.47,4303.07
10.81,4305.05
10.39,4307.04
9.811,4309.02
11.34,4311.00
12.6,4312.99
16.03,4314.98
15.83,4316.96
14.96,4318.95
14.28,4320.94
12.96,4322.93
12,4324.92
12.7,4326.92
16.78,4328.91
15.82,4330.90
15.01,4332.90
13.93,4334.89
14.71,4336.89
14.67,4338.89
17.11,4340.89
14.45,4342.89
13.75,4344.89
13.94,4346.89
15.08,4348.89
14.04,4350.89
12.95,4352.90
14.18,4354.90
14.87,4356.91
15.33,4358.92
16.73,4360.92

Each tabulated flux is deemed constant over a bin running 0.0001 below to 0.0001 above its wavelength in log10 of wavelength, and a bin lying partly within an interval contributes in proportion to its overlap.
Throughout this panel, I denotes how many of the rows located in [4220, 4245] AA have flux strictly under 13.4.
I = 6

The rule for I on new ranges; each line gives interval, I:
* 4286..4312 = 13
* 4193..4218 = 5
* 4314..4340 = 3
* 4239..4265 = 5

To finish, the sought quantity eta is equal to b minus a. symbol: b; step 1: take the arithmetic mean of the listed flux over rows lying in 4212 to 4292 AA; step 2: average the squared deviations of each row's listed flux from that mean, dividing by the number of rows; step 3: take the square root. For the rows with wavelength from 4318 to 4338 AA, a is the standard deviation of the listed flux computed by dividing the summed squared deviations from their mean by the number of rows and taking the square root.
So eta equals -0.16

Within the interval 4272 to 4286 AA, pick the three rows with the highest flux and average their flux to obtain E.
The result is 14.6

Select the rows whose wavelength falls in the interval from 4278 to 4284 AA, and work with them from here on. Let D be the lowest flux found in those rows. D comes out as 14.34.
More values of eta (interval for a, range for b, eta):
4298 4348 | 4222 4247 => -0.91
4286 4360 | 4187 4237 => -0.84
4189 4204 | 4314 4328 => 1.01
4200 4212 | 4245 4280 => 0.25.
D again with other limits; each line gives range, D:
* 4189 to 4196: 13.19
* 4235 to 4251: 13.19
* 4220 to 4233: 10.79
